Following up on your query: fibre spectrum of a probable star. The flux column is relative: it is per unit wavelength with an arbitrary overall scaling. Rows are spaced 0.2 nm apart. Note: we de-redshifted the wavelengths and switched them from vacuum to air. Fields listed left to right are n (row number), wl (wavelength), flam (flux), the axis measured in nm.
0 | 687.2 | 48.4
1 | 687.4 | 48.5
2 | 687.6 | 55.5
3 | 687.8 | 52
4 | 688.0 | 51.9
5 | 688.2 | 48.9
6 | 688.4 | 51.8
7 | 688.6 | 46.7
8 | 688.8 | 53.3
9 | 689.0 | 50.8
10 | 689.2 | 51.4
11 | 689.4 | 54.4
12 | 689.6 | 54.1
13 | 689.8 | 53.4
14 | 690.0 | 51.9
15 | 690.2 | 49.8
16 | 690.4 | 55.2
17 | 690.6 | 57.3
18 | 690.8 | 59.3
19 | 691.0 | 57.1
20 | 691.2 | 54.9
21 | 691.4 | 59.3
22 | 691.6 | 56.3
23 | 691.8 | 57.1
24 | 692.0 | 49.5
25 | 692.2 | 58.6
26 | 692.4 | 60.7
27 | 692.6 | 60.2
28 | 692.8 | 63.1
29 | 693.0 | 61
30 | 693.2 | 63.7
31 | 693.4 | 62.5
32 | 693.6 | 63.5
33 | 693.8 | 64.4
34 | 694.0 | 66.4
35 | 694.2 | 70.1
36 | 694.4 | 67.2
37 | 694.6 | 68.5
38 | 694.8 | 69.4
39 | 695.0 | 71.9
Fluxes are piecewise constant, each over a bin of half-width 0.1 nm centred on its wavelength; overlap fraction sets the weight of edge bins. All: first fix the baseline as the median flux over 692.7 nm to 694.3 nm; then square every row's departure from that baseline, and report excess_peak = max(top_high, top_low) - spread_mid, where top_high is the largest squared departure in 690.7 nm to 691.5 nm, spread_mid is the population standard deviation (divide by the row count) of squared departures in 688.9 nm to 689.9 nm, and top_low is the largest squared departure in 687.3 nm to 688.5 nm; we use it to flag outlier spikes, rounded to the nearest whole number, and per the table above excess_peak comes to 196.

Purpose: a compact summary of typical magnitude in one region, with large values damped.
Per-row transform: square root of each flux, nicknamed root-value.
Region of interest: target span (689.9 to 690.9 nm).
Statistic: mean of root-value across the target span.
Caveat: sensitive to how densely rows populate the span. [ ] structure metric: 7.4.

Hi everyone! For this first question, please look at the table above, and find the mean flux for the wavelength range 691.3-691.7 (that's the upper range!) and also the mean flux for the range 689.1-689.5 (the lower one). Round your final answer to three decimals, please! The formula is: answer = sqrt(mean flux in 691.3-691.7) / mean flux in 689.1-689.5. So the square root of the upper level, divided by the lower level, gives 0.144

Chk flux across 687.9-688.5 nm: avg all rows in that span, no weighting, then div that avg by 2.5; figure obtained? 20.3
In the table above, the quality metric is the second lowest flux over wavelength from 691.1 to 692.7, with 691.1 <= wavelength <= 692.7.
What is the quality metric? 54.9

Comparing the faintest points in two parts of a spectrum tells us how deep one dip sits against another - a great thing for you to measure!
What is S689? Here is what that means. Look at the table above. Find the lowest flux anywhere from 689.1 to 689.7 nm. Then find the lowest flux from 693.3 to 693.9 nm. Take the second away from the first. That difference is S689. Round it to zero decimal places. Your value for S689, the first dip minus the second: -11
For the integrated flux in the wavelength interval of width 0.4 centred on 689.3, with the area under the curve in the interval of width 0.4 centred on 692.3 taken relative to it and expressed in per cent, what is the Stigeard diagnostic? 113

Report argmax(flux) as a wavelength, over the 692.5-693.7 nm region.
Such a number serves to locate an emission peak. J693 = 693.2 nm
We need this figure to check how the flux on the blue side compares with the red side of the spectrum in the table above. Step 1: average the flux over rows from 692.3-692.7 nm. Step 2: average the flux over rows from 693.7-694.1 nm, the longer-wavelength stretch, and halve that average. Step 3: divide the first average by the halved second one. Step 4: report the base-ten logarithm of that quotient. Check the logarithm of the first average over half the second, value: 0.27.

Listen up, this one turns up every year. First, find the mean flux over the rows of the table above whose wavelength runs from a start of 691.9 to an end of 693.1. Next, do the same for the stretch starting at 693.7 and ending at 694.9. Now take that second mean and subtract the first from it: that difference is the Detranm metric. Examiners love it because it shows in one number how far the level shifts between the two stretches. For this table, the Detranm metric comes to 8.8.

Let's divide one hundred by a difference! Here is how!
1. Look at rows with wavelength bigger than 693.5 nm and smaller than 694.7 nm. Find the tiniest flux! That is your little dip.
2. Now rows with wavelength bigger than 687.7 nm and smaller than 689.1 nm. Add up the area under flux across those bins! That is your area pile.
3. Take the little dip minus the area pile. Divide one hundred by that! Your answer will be -13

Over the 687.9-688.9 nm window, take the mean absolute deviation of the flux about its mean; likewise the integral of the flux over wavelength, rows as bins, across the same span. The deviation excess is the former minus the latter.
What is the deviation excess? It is -48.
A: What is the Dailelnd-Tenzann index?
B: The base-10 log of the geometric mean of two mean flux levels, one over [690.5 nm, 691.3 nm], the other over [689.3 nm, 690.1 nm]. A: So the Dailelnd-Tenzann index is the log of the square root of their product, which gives 1.74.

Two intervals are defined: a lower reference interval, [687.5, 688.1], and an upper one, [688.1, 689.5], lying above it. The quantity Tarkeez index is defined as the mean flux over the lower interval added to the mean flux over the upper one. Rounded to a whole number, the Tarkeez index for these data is 104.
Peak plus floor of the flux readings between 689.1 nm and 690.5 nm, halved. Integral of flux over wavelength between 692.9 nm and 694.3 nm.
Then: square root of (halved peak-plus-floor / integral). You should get 0.762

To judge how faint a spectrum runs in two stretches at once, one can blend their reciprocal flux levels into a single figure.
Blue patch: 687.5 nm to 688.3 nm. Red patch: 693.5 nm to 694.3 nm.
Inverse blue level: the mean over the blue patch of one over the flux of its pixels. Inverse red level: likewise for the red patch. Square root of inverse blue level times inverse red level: 0.0171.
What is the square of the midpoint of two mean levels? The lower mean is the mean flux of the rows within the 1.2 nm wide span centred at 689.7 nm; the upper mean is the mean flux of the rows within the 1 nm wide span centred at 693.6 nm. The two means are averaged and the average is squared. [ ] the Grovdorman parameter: 3399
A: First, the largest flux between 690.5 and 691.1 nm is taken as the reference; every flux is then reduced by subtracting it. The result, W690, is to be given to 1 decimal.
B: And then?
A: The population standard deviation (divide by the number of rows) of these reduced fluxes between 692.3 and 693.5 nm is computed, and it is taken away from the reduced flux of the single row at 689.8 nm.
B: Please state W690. -7.2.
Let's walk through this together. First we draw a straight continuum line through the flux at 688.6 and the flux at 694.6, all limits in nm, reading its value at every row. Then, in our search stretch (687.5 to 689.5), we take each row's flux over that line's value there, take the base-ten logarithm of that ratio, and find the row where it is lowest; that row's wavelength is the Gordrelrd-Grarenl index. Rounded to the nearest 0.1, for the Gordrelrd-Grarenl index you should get 688.6 nm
